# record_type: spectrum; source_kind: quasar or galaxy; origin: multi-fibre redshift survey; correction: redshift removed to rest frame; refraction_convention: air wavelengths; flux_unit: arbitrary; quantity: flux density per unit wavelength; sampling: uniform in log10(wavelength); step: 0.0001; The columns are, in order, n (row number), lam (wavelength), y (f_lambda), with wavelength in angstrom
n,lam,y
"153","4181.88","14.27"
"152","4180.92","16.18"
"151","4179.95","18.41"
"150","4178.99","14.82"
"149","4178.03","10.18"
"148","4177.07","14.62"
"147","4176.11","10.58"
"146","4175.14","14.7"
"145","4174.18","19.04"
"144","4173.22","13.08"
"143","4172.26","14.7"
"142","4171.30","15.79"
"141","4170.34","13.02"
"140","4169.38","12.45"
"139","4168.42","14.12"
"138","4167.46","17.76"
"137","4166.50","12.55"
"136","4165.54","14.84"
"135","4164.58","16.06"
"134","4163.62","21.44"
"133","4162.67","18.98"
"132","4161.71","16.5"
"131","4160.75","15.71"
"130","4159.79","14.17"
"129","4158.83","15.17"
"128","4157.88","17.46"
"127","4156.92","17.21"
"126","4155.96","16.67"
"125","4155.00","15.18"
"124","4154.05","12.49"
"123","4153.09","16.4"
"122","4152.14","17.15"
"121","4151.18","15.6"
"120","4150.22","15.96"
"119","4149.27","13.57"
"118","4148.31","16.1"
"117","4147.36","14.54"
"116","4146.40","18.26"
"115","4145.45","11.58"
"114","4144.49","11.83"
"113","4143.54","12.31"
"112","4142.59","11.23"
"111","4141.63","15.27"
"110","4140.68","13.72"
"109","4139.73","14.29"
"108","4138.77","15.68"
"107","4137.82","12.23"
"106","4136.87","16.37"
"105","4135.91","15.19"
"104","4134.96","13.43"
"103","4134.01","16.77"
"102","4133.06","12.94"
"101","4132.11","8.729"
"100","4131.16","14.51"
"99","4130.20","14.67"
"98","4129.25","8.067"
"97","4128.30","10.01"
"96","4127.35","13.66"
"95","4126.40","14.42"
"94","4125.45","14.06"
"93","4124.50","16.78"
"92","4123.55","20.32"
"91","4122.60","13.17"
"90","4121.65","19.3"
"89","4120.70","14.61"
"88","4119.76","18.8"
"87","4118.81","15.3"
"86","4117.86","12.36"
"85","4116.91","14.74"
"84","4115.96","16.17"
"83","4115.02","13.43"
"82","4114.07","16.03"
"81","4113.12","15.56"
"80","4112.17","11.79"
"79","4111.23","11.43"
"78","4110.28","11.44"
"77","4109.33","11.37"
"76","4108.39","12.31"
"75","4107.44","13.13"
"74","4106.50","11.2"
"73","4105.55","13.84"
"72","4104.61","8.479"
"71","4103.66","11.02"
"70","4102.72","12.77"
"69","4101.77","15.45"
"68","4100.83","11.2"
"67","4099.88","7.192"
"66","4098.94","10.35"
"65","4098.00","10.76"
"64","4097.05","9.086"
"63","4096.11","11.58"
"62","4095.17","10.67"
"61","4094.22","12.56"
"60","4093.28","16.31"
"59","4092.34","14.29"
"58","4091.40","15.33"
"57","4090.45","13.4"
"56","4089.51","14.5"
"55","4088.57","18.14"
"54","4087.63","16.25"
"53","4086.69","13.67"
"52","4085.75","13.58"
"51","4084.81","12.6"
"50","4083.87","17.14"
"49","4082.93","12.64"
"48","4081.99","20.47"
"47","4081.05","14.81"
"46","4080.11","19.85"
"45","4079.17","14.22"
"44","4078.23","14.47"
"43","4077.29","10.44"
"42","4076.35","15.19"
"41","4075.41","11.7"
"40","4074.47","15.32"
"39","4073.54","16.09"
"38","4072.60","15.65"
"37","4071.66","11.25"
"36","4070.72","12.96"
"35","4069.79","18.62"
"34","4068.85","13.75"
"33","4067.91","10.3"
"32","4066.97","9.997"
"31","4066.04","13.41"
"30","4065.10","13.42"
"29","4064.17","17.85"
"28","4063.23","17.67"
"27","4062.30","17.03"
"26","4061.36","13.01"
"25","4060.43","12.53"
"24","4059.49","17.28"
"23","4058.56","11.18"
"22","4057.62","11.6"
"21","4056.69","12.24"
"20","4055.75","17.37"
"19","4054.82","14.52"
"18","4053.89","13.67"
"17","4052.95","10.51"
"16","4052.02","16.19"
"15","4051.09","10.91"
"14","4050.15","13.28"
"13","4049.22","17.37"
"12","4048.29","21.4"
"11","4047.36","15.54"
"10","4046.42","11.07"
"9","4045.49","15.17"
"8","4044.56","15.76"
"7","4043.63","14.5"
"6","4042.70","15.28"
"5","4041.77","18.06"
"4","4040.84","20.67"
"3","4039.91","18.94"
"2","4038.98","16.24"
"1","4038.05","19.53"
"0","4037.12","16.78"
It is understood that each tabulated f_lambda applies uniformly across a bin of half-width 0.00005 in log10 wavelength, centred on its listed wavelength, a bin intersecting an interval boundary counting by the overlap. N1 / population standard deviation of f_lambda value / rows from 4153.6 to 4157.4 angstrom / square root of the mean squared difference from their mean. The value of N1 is 1.8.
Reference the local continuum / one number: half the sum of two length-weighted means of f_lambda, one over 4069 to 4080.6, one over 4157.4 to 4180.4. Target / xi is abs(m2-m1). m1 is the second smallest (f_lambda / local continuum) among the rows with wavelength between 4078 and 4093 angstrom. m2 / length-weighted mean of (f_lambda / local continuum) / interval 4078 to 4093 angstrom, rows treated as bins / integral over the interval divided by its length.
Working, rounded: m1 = 0.85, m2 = 1.03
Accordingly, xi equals 0.18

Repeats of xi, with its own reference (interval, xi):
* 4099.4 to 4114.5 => 0.24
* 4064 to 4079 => 0.23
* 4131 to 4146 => 0.15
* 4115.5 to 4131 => 0.32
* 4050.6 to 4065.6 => 0.22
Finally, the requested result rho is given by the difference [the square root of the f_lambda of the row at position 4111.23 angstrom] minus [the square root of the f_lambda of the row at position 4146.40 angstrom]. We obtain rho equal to -0.9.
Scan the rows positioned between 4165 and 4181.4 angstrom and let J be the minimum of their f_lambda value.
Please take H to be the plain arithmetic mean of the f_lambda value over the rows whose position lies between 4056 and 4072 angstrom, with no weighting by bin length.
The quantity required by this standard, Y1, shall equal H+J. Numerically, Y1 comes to 24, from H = 13.8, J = 10.18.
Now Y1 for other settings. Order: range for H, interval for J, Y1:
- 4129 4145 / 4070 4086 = 24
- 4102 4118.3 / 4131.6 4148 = 21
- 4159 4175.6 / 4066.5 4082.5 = 26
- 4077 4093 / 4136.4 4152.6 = 26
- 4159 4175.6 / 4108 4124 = 27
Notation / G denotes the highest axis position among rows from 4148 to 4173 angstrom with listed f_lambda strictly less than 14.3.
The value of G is 4170.34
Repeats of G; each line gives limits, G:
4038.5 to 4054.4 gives 4053.89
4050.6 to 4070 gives 4068.85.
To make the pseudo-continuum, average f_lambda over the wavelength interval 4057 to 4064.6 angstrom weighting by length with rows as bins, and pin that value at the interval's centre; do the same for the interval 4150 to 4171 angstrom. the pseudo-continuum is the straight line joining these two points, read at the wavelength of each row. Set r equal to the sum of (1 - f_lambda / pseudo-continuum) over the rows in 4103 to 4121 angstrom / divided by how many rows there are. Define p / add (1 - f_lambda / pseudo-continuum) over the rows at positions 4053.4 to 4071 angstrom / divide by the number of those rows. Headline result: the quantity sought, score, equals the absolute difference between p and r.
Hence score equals 0.087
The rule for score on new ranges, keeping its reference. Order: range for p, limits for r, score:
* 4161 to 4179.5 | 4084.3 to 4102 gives 0.082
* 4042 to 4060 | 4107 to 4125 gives 0.034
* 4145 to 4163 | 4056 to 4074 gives 0.053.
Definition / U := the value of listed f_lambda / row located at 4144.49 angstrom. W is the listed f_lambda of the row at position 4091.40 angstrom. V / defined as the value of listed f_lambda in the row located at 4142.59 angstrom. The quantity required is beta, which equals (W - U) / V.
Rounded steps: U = 11.83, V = 11.23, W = 15.33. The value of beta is 0.31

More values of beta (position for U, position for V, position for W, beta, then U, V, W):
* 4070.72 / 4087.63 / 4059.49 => 0.27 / 12.96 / 16.25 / 17.28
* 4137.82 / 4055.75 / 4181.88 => 0.12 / 12.23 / 17.37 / 14.27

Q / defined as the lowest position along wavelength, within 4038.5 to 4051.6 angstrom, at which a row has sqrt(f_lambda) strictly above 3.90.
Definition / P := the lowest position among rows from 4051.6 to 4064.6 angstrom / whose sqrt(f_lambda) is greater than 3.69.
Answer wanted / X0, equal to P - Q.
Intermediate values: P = 4052.02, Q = 4038.98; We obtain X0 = 13.0 angstrom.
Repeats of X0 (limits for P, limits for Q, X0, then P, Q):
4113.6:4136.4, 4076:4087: 34.0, 4114.07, 4080.11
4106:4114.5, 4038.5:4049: 74.1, 4113.12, 4038.98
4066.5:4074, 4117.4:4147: -50.0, 4068.85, 4118.81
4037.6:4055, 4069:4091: -31.7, 4038.05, 4069.79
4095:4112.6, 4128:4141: -32.2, 4101.77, 4134.01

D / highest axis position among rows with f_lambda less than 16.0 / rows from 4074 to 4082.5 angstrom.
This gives 4081.05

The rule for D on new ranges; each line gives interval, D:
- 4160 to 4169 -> 4168.42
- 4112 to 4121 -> 4120.70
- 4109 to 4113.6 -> 4113.12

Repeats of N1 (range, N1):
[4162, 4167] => 3.1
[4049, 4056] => 2.5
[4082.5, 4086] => 1.9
